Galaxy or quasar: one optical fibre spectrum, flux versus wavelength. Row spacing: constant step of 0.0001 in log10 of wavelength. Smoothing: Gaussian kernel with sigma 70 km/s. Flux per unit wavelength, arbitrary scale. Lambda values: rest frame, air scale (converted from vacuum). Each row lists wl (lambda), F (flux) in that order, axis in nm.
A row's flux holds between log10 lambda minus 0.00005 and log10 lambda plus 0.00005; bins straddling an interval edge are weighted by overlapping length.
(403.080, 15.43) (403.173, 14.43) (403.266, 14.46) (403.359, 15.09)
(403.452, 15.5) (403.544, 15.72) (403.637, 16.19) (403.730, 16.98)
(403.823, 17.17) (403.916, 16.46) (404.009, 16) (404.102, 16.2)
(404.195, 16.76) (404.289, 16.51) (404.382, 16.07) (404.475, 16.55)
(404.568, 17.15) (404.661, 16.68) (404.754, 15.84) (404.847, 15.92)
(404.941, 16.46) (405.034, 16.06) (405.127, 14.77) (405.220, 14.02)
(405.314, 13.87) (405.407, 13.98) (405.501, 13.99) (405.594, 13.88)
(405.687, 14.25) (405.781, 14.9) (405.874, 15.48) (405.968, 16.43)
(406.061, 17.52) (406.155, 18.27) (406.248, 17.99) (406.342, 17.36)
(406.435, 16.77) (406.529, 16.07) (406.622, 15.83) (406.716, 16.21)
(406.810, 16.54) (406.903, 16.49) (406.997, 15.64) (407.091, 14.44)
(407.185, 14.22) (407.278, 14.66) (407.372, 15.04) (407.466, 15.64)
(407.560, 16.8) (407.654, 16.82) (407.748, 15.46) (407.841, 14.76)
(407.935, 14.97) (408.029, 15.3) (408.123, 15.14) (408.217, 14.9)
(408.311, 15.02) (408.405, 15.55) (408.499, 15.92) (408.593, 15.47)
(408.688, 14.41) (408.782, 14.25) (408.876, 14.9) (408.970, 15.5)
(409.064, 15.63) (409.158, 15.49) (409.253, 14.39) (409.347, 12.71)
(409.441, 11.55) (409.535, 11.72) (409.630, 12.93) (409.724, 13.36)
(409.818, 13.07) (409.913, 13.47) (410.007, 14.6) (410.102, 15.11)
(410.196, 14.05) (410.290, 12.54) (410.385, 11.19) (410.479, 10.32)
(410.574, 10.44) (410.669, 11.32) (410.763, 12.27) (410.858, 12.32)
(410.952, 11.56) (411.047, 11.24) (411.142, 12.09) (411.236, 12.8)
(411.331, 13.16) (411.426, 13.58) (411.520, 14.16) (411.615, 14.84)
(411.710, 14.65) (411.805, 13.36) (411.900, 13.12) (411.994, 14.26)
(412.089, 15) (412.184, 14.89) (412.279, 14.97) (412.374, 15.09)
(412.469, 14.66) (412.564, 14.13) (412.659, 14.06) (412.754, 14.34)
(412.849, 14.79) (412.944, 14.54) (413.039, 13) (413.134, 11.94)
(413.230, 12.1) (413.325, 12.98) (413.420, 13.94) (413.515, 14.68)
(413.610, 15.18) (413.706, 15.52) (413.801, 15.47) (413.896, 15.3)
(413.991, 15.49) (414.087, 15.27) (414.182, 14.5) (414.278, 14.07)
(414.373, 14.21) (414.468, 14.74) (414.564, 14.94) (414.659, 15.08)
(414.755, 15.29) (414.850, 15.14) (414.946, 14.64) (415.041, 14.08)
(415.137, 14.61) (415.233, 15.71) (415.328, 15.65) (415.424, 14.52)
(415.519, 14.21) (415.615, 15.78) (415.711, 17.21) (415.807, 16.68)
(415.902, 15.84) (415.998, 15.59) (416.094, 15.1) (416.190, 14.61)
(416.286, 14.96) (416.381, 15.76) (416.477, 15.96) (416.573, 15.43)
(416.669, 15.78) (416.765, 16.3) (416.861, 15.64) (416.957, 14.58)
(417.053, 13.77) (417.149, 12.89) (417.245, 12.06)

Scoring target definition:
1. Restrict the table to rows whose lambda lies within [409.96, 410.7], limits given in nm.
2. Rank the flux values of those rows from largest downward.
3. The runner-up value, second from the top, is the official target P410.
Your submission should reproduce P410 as 14.6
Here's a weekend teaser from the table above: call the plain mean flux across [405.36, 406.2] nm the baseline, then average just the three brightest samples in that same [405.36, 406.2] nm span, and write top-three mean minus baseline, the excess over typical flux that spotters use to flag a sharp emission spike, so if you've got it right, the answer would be 2.0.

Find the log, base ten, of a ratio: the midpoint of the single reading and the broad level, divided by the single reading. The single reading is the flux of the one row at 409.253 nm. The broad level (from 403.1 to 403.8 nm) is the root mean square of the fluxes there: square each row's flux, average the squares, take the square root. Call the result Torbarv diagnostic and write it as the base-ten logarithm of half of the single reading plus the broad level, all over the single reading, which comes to 0.02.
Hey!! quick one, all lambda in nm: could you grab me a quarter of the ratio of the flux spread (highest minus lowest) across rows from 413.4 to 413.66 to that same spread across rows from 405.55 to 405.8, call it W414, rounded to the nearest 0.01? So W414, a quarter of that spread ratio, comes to 0.30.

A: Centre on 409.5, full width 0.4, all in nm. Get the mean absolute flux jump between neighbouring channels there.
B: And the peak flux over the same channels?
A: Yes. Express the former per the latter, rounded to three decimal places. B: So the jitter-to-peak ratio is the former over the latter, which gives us 0.065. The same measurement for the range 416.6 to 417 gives 0.046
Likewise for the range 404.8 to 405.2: 0.045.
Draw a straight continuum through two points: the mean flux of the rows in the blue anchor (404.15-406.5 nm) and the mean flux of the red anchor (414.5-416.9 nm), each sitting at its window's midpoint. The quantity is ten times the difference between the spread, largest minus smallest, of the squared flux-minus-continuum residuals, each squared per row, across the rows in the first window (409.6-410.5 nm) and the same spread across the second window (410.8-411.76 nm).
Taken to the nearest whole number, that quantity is 94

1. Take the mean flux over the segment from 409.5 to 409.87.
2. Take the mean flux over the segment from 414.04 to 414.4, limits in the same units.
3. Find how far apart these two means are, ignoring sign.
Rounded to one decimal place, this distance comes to 1.7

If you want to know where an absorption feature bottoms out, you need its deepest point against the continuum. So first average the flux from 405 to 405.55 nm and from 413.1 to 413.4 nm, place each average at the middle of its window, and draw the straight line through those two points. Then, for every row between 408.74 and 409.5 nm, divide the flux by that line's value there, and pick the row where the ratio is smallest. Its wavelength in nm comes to 409.441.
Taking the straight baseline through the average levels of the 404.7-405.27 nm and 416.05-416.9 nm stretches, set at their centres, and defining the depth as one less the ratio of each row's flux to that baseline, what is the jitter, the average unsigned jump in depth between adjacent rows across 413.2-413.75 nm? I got 0.044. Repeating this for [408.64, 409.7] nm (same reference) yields 0.045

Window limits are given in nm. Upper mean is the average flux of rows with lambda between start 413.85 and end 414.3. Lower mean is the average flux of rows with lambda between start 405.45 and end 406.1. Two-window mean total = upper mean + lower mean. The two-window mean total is 30.1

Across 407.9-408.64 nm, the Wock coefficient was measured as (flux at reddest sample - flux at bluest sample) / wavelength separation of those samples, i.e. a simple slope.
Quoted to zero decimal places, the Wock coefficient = 1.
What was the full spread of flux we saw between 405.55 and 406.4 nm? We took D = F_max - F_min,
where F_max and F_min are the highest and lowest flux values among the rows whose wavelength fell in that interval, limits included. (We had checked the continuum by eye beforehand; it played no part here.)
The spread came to 4.4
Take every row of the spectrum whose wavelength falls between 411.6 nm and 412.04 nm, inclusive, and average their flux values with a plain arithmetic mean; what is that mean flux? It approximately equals 14.0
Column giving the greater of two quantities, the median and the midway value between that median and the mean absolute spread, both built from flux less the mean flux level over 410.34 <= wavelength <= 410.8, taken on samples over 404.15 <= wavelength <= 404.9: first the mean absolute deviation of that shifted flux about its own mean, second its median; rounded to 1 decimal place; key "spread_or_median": 5.4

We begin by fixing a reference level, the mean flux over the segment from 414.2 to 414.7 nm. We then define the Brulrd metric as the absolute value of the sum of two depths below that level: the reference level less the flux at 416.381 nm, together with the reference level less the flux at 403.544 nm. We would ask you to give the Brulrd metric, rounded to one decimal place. 2.3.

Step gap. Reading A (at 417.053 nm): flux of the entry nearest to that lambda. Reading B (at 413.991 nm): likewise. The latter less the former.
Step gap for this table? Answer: 2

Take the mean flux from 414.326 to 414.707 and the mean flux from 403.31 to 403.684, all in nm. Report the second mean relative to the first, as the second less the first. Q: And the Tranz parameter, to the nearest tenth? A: 0.9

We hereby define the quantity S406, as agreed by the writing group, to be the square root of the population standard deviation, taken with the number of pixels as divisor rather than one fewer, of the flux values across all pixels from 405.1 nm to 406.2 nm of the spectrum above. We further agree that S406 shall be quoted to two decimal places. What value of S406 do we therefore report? 1.21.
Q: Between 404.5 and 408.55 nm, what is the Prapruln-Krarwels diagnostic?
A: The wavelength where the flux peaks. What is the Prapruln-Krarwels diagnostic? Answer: 406.155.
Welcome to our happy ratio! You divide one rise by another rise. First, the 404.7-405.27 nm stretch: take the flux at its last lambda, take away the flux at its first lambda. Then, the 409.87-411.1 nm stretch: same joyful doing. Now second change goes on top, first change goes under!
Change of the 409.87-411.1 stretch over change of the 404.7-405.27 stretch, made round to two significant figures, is 1.2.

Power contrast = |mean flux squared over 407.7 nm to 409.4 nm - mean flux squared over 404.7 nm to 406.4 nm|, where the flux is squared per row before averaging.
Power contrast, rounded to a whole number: 21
